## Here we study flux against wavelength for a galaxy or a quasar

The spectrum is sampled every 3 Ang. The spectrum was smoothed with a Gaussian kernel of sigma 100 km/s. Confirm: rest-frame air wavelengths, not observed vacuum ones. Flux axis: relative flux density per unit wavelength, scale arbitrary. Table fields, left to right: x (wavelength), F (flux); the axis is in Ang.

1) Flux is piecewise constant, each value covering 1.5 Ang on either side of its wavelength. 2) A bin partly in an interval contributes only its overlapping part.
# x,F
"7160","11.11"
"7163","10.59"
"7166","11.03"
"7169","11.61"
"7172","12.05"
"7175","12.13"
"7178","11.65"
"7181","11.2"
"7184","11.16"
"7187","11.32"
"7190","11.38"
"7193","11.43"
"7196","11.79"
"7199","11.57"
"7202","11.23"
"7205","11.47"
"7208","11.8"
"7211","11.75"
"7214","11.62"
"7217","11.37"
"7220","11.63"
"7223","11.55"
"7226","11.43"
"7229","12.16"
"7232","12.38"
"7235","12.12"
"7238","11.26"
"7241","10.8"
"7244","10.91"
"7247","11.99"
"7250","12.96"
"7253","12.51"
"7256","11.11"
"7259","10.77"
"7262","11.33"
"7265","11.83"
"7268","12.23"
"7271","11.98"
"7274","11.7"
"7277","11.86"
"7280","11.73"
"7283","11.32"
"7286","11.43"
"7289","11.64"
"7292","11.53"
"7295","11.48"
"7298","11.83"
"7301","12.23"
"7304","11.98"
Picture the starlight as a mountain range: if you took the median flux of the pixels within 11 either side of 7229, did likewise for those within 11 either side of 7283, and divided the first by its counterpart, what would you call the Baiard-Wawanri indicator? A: 1.00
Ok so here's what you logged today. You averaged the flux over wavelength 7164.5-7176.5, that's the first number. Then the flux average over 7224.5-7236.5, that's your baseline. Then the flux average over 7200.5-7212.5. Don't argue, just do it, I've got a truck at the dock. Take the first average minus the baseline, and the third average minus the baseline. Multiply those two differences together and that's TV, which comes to 0.146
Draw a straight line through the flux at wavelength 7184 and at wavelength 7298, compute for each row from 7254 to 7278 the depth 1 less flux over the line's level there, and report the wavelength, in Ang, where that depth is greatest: 7259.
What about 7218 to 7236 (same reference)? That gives 7226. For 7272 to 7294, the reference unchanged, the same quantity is 7283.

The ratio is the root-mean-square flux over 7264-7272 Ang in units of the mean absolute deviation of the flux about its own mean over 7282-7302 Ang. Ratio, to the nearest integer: 53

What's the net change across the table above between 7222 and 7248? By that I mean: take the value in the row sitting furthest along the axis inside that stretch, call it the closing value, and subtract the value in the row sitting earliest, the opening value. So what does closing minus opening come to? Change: 0.44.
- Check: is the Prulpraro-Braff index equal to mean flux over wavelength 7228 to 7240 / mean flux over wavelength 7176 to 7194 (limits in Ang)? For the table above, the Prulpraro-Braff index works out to 1.05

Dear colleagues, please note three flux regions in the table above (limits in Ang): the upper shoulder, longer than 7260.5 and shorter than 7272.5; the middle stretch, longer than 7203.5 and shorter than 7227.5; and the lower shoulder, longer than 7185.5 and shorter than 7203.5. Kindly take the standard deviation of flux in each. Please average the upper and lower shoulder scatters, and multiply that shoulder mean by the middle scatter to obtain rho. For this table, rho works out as 0.04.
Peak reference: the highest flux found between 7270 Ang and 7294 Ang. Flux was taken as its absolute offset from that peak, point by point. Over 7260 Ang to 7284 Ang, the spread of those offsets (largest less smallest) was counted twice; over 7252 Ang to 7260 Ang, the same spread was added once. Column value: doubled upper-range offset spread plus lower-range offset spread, 2.0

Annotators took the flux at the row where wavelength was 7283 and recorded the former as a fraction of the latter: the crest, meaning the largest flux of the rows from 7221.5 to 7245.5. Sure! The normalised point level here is 0.91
